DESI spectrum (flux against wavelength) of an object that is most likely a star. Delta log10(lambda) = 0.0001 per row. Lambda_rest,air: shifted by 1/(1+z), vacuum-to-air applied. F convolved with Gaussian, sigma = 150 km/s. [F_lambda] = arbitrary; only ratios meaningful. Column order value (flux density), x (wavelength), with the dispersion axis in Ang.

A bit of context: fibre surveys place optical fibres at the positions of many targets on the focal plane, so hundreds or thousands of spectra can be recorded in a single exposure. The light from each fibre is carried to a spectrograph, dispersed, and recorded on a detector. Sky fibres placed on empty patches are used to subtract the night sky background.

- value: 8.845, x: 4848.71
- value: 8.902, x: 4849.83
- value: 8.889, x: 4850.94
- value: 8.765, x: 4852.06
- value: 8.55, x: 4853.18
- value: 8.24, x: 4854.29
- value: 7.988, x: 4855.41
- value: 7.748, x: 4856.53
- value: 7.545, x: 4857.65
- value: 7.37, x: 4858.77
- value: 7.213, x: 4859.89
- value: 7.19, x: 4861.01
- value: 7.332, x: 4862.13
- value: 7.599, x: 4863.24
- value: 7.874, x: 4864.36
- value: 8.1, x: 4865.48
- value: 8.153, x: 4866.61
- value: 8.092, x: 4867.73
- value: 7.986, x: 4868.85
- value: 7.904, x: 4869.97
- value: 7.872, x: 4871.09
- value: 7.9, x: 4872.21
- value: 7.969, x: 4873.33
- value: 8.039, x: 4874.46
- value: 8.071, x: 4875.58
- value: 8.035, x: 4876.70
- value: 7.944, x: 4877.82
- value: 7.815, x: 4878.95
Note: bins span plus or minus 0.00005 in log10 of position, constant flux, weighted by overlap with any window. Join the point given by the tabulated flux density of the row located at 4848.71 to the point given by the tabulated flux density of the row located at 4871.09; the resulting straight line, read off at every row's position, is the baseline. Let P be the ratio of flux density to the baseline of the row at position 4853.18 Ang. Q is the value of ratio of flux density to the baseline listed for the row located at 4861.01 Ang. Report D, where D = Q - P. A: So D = -0.12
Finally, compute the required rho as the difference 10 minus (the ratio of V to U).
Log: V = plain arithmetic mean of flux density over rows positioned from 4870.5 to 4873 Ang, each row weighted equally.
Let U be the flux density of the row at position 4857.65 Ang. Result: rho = 8.95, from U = 7.545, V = 7.89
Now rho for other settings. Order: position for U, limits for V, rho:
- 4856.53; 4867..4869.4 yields 8.96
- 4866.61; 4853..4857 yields 9.00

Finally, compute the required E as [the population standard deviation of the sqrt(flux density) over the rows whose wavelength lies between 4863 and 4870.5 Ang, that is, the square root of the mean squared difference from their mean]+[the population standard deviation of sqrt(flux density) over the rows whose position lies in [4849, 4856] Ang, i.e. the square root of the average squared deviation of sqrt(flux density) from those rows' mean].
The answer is 0.090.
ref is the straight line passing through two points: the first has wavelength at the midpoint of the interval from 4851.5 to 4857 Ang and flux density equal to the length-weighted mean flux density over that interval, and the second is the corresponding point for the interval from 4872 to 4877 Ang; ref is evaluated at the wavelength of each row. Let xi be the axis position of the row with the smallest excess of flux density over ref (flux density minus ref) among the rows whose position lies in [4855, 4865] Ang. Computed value 4861.01 Ang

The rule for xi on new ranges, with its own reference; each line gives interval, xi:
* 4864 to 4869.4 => 4864.36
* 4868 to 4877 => 4871.09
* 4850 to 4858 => 4857.65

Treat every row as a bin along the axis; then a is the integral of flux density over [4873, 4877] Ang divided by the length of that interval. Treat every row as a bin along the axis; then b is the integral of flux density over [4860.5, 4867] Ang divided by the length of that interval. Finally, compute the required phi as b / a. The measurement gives 0.96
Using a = 8.03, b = 7.70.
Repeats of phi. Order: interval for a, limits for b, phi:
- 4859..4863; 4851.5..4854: 1.18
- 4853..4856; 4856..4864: 0.90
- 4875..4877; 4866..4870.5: 0.99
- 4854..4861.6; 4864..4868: 1.06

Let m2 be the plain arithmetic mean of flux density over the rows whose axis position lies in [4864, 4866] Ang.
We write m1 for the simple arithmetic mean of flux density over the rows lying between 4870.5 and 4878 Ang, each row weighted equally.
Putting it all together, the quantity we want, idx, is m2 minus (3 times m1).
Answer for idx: -15.9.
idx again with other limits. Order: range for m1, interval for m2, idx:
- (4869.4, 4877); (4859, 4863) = -16.7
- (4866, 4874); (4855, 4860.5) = -16.4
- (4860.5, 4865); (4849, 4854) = -13.7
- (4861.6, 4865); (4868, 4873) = -14.9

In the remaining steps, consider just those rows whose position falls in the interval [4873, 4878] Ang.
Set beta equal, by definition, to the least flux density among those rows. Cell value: 7.944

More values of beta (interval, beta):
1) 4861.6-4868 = 7.332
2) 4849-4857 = 7.748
